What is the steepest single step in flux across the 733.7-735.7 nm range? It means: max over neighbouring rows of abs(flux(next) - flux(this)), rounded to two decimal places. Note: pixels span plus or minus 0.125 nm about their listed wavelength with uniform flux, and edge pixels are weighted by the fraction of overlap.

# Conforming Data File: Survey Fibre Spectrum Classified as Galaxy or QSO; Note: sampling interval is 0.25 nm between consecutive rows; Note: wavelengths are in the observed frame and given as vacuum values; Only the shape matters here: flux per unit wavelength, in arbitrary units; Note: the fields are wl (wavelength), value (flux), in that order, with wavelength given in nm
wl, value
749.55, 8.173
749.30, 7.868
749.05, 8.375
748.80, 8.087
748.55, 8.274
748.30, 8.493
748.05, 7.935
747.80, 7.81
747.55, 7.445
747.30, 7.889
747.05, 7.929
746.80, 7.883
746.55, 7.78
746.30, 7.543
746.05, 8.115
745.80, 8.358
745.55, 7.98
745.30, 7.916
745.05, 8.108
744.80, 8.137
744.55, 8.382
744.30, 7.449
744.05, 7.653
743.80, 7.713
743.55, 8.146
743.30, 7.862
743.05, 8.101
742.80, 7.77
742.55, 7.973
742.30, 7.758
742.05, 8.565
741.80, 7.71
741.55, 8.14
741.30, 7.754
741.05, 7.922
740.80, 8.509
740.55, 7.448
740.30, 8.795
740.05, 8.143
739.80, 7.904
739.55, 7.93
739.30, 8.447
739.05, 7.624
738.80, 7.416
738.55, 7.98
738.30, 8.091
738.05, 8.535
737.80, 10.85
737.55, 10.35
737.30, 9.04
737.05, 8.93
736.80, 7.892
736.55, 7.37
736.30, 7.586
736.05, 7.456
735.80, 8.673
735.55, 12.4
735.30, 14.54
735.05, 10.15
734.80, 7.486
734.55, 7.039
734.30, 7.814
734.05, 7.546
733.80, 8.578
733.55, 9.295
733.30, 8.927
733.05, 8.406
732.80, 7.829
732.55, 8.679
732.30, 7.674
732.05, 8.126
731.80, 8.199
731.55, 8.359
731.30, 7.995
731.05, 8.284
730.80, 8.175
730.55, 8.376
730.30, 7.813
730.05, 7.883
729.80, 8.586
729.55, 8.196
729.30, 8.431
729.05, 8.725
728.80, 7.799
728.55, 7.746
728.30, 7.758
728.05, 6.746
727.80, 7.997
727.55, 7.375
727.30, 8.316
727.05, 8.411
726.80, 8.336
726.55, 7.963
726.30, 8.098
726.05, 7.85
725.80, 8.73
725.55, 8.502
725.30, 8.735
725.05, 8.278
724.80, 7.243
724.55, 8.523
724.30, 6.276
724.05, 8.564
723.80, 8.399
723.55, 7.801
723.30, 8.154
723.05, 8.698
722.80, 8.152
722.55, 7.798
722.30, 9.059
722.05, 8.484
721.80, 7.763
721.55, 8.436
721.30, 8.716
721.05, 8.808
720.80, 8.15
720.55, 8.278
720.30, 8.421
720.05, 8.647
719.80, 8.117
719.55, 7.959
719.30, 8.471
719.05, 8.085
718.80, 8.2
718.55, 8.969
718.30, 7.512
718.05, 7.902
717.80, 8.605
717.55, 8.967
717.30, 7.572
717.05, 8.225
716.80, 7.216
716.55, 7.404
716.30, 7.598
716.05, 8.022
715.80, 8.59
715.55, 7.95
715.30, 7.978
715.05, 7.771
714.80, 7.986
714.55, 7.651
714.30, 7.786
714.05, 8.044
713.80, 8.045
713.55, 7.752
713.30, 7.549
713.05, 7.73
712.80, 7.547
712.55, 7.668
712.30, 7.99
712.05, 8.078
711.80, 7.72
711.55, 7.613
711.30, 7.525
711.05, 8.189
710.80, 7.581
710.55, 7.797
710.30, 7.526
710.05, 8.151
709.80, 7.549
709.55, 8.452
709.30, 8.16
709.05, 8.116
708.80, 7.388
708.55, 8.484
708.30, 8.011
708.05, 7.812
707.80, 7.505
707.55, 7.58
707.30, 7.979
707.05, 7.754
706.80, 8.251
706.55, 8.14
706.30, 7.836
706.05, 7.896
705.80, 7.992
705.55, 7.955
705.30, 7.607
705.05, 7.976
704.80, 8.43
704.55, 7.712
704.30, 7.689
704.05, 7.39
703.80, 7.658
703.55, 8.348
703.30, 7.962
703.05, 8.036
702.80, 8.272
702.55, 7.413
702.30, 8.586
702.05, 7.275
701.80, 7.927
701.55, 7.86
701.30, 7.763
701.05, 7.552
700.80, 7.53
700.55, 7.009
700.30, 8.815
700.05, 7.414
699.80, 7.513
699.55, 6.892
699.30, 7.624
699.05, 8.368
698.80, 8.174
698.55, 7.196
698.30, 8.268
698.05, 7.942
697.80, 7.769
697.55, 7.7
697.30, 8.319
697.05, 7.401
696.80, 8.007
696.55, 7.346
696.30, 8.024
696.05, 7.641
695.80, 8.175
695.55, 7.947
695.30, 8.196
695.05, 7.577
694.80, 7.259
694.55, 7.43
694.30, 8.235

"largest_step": 4.39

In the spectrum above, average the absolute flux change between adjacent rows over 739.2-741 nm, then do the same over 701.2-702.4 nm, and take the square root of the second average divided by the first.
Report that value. 0.91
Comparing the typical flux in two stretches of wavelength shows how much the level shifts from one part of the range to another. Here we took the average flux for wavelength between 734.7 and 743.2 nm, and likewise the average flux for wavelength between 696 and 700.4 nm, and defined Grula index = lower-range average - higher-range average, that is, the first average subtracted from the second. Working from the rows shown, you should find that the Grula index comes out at -0.77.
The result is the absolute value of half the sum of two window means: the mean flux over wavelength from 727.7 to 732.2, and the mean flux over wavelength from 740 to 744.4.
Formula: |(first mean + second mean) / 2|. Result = 8.02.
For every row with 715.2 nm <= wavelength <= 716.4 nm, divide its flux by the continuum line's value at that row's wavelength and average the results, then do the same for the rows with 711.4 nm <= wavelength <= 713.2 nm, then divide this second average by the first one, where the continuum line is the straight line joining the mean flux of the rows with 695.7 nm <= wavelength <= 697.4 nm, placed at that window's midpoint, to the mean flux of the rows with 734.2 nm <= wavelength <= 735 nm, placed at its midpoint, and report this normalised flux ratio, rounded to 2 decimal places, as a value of 0.96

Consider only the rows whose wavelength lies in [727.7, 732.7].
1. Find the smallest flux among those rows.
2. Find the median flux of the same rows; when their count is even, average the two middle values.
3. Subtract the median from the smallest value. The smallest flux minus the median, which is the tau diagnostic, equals -1.4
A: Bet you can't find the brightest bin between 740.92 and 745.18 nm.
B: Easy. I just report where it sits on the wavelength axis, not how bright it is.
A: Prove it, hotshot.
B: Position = 742.05 nm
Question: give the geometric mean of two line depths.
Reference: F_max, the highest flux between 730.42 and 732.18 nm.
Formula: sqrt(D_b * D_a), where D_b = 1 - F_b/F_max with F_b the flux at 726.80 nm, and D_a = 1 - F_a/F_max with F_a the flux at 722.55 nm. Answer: 0.02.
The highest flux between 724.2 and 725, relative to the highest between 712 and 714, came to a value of 1.06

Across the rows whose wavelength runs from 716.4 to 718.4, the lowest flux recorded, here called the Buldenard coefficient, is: 7.216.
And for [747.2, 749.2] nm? 7.445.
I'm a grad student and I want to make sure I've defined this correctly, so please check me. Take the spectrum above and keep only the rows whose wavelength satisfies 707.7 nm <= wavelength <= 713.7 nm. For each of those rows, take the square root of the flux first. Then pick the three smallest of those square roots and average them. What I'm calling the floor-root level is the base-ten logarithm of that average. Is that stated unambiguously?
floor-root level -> 0.437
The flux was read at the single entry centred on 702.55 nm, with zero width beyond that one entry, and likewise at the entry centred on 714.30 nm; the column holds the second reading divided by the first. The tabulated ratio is 1.05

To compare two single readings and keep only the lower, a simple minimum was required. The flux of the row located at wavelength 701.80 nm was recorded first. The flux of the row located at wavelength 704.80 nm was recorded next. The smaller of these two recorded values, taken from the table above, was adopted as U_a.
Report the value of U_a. 7.93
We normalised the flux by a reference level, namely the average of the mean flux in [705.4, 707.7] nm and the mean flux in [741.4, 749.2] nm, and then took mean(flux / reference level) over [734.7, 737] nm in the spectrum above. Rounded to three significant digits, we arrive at 1.17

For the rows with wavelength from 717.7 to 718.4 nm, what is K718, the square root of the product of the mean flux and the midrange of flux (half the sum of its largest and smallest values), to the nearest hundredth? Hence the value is 8.03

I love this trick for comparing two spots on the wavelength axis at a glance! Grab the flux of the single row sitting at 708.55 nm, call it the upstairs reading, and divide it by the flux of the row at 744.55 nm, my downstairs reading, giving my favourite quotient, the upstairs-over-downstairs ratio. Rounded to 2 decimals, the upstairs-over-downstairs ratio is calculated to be 1.01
